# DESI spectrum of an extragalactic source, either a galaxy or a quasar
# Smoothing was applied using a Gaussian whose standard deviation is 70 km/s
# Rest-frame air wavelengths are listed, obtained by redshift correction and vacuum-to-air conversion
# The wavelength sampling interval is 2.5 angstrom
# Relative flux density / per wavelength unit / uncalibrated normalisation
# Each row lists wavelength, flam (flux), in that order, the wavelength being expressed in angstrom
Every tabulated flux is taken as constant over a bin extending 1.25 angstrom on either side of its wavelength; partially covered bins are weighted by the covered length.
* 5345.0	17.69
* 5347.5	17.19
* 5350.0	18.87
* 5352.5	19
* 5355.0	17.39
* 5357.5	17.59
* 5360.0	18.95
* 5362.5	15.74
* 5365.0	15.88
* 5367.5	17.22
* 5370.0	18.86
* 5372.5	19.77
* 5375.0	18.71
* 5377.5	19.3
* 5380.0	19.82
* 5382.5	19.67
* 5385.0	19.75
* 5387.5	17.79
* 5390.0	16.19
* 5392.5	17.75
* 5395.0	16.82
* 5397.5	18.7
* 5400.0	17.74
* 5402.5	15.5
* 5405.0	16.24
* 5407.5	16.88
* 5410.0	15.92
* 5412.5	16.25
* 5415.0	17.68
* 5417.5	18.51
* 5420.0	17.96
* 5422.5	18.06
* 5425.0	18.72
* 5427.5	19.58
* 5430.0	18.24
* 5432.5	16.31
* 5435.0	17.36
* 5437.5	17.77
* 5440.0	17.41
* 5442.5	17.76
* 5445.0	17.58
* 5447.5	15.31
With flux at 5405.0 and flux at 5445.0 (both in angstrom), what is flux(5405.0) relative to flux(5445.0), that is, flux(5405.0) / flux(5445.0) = 0.92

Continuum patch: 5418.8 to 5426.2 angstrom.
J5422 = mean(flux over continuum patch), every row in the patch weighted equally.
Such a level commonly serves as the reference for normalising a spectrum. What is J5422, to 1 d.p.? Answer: 18.2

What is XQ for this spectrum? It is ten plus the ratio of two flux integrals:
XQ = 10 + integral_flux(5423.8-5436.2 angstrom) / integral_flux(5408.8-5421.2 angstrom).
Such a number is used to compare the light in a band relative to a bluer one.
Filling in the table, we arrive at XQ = 11.0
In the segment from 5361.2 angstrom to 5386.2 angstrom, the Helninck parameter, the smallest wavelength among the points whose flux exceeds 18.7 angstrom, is 5370.0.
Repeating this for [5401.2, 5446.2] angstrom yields 5425.0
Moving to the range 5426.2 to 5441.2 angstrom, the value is 5427.5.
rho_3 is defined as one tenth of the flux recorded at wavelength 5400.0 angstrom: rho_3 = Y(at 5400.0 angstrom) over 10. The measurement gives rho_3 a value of 1.77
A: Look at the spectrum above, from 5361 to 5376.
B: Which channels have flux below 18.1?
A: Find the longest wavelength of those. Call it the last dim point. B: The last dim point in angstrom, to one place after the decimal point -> 5367.5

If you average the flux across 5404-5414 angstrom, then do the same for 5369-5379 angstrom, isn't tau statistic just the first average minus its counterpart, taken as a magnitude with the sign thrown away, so 2.8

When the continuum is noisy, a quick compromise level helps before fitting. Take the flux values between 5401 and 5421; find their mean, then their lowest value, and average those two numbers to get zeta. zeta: 16.2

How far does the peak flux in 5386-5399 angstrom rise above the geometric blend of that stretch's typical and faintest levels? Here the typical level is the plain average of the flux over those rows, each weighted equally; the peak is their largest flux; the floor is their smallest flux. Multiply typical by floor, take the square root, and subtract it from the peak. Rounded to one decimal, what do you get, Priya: 1.9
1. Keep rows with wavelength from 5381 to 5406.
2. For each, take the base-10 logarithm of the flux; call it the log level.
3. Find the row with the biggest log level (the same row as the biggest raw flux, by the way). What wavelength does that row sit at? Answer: 5385.0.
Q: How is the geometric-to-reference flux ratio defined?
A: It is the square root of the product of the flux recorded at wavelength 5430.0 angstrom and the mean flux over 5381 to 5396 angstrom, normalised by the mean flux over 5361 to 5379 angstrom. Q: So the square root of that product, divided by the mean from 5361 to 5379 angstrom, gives 1.01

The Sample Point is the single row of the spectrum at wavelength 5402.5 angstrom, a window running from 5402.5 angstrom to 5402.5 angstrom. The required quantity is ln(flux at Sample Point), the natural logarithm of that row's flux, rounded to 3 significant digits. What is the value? 2.74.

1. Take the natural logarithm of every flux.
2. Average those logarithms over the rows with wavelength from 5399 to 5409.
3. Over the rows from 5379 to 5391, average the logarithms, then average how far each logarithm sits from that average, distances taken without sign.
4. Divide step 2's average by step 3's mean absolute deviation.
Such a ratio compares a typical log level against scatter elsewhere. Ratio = 39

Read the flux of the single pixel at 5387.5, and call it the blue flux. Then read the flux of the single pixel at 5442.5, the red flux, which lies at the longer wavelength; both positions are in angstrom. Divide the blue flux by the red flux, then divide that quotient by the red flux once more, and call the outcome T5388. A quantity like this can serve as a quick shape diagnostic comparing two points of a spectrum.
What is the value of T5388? 0.056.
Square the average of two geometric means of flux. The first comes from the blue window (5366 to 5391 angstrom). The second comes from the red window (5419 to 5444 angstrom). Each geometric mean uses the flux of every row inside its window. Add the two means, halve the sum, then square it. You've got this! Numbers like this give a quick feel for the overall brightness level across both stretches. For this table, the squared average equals 334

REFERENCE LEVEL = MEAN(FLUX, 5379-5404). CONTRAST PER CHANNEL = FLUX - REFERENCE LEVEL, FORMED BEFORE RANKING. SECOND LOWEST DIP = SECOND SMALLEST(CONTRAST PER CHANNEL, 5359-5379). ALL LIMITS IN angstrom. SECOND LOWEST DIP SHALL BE -2.1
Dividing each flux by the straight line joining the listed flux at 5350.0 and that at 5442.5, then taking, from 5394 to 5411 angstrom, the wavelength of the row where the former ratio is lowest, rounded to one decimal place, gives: 5402.5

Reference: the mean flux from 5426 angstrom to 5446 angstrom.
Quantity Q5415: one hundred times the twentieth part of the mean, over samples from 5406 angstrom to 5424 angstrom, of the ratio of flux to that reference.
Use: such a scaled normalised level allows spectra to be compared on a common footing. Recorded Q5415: 4.88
